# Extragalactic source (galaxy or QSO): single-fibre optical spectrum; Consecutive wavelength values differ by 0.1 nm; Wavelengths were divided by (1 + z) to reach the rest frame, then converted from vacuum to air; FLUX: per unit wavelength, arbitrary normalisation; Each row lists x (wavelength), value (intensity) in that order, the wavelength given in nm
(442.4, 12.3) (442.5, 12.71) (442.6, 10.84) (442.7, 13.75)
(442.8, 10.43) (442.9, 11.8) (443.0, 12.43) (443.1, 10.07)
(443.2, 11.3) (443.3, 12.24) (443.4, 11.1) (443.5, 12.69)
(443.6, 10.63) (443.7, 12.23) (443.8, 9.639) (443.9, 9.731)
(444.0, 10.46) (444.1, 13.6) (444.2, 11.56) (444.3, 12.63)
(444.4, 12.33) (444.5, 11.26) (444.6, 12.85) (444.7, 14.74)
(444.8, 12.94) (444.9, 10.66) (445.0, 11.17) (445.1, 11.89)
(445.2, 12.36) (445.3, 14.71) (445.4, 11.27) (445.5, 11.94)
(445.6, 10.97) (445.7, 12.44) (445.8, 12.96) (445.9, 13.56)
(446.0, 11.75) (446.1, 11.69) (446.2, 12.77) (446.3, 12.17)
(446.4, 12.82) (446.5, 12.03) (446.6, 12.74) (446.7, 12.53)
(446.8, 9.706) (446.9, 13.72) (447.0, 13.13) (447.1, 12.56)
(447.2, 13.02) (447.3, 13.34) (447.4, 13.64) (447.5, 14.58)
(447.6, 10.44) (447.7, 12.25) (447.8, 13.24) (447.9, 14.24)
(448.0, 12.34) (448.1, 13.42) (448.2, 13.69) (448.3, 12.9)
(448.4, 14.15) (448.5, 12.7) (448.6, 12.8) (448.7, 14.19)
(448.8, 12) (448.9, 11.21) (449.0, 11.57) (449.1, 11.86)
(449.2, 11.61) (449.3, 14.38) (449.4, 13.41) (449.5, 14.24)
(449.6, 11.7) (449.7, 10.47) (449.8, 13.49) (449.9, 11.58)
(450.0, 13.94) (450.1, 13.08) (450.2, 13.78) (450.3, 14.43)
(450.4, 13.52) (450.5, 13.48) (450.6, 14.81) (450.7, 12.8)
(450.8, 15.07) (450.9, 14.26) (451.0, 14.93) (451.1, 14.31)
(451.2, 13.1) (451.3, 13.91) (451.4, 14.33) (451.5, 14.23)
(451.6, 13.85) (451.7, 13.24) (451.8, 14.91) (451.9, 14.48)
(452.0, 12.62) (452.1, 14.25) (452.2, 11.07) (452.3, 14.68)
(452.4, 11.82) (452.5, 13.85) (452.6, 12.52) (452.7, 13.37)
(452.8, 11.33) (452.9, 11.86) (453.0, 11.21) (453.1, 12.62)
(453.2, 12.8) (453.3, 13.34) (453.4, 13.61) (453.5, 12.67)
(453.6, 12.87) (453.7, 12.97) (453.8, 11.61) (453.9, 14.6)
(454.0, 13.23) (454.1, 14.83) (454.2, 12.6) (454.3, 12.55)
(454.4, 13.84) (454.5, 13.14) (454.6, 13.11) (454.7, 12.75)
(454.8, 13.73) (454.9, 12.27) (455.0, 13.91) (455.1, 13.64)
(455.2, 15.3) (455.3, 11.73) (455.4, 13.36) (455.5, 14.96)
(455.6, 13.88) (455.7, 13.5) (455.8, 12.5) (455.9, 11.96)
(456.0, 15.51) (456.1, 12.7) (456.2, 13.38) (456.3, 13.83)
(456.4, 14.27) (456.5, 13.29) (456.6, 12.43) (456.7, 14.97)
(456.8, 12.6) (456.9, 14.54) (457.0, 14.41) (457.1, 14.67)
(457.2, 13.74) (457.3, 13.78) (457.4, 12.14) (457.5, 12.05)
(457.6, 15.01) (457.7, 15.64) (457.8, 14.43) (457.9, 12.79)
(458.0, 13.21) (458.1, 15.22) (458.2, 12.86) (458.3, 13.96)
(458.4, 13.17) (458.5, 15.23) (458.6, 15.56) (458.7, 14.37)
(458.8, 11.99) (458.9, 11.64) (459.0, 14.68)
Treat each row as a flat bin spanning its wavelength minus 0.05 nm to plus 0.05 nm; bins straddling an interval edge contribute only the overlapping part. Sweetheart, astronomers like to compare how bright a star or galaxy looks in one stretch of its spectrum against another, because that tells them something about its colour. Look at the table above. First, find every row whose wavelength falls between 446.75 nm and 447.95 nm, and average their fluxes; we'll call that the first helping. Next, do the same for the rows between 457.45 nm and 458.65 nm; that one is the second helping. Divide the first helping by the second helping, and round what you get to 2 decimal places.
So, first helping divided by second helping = 0.91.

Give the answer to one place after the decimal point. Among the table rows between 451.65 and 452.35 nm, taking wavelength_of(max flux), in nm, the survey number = 451.8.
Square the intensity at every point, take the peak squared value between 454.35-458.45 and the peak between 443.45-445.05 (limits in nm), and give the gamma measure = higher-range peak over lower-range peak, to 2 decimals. 1.13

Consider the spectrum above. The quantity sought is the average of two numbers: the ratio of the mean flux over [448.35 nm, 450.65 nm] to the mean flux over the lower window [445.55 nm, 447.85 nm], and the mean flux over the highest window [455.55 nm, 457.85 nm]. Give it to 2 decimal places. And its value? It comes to 7.37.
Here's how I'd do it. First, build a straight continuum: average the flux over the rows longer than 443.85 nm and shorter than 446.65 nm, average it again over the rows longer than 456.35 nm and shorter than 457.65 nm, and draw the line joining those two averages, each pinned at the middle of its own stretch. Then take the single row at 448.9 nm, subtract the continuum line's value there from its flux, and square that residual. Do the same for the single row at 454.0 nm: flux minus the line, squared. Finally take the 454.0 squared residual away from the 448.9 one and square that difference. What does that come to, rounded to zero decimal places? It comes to 5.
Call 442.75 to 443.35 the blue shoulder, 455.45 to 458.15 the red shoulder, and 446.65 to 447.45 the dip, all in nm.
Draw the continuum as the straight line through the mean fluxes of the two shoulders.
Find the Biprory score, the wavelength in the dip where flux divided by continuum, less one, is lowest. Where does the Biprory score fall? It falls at 446.8 nm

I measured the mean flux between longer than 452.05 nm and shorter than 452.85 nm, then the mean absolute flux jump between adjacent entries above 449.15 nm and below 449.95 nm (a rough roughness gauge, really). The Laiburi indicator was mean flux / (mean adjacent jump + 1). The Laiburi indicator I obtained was 4.4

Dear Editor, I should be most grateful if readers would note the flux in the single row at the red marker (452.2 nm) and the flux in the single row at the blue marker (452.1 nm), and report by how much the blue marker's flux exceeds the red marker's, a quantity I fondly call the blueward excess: 3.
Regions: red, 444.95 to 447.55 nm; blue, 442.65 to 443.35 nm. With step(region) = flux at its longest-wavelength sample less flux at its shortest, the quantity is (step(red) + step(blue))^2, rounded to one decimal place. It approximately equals 3.6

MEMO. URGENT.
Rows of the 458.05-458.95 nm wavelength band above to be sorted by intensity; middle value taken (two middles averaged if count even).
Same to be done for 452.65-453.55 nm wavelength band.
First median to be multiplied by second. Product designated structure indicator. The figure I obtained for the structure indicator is 177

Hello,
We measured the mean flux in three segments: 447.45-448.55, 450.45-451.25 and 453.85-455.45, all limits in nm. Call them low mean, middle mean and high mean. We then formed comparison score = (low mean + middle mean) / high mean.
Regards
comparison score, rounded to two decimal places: 2.03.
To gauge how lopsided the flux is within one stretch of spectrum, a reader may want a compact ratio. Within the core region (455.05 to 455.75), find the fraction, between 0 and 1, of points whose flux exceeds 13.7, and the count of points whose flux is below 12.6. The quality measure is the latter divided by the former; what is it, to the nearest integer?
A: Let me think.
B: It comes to 2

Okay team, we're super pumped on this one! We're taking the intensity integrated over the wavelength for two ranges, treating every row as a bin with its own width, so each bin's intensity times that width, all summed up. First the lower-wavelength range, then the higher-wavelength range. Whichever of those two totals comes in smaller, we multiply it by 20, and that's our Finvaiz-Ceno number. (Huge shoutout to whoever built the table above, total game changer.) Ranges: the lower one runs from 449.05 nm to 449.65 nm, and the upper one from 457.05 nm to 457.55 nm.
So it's 133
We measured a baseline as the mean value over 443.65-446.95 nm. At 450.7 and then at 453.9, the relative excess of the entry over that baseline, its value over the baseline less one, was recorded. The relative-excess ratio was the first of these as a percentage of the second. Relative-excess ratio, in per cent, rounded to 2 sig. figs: 28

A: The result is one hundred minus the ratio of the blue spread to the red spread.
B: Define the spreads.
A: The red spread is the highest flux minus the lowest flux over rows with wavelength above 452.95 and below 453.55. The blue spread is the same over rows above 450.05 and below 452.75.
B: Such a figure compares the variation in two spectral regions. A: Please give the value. 98.3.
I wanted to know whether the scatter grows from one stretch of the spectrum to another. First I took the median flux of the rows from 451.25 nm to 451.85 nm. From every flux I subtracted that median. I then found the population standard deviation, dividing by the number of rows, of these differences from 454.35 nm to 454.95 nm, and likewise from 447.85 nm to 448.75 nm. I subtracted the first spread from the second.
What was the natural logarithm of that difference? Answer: -1.9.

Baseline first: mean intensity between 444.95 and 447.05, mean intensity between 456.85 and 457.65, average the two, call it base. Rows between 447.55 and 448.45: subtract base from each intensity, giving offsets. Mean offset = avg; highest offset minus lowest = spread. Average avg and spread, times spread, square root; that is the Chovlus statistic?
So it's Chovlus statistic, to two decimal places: 2.66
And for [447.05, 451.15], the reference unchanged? 3.31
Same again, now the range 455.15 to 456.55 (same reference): 2.86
